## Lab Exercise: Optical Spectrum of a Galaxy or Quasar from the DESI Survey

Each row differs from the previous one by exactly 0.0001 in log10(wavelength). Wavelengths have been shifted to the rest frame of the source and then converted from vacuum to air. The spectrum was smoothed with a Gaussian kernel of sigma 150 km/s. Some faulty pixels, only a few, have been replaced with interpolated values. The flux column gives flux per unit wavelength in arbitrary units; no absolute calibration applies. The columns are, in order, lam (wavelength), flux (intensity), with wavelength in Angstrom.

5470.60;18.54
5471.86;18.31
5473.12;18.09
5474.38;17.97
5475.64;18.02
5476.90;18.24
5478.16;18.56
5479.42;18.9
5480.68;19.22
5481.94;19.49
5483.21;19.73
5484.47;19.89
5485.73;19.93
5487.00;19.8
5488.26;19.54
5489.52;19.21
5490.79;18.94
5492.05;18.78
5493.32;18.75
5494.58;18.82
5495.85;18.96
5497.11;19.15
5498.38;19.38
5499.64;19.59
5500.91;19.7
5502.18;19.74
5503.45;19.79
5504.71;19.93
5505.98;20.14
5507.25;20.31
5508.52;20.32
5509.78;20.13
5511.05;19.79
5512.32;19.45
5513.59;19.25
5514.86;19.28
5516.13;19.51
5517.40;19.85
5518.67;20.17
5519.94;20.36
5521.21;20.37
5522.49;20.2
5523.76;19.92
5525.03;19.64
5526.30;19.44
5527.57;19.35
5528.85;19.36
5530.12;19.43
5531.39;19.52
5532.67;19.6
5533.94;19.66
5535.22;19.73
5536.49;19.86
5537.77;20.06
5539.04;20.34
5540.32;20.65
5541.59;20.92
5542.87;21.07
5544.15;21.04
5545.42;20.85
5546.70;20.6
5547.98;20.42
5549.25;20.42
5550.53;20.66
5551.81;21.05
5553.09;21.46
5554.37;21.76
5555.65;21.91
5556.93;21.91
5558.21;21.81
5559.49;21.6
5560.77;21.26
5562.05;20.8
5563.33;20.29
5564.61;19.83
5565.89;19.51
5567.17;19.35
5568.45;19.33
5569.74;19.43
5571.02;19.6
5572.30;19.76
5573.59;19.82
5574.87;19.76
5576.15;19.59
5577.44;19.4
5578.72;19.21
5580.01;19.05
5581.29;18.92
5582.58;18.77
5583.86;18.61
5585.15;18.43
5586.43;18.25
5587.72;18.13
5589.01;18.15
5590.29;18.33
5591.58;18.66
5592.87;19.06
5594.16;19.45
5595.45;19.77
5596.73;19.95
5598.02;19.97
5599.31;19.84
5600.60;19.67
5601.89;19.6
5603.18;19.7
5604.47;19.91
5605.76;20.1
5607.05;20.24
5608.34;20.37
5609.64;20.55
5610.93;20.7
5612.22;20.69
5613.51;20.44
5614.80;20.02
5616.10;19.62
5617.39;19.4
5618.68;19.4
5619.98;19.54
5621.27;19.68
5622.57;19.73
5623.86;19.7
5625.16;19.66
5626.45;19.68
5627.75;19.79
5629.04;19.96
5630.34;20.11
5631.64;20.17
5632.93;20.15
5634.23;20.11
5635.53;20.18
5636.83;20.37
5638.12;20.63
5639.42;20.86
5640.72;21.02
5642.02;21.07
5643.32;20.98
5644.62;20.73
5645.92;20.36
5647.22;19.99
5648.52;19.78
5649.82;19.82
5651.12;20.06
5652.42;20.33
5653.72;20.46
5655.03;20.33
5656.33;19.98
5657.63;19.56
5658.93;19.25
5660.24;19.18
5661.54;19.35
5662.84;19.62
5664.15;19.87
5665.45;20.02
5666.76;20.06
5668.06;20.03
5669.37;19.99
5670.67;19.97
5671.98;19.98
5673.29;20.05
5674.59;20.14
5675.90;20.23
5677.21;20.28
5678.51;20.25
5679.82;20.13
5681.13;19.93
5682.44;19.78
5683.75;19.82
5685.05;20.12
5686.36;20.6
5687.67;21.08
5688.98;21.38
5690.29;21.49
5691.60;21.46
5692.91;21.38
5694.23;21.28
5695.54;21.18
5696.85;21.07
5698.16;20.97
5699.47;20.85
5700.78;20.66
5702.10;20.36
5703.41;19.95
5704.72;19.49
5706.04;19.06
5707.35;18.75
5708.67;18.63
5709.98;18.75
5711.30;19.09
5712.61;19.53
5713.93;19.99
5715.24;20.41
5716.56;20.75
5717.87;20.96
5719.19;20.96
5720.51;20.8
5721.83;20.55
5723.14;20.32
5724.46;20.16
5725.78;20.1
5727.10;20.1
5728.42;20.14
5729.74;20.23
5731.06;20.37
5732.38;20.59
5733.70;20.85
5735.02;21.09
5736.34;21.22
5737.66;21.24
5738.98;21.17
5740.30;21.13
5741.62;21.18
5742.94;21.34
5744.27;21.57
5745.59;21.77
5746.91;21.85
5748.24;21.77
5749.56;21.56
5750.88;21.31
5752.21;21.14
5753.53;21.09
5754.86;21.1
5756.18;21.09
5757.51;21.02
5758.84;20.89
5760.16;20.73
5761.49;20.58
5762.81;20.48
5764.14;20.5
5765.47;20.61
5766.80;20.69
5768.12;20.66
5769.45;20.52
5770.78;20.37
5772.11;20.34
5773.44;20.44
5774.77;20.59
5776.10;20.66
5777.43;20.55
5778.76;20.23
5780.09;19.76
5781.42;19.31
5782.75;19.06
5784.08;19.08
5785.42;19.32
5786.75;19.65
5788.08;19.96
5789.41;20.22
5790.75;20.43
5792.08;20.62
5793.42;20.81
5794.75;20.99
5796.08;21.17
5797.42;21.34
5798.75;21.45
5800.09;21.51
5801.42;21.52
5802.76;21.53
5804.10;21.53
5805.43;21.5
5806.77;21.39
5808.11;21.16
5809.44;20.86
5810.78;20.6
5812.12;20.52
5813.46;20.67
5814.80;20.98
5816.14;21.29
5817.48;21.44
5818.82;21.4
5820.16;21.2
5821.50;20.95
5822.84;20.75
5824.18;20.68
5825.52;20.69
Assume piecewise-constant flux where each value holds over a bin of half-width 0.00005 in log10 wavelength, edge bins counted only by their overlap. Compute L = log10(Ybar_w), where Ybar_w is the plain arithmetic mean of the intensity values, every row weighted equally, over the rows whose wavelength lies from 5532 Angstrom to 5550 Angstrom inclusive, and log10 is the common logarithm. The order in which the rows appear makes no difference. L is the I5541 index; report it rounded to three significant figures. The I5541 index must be 1.31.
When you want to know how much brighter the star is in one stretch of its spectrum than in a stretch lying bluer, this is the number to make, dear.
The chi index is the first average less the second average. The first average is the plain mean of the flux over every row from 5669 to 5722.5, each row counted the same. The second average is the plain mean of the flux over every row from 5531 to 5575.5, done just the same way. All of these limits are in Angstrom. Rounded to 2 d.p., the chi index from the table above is -0.15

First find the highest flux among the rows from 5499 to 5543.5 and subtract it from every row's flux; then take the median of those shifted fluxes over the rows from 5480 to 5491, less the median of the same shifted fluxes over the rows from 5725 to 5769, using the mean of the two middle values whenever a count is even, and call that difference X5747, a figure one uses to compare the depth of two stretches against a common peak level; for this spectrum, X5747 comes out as -1.55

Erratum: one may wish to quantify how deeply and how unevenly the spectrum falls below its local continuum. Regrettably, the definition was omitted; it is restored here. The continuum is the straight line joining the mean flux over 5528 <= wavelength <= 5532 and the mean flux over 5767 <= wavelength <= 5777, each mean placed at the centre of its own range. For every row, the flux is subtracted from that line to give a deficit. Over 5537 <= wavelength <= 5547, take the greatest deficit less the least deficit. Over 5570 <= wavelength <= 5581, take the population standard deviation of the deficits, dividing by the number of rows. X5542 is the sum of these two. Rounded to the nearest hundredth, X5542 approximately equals 1.26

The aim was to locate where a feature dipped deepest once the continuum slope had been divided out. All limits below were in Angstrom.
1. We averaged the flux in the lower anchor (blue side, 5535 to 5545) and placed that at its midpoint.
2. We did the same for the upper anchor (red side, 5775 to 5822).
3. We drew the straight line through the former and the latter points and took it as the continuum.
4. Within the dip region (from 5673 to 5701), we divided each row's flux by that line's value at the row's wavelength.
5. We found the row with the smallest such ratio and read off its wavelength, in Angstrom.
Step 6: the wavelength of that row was 5682.44 Angstrom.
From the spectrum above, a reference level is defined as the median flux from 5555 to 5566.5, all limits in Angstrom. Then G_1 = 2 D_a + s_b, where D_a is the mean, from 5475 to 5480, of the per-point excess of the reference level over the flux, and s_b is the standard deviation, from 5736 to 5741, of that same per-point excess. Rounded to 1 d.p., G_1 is 5.7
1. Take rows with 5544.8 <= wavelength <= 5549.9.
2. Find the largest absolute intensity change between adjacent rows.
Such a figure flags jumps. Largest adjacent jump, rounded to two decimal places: 0.25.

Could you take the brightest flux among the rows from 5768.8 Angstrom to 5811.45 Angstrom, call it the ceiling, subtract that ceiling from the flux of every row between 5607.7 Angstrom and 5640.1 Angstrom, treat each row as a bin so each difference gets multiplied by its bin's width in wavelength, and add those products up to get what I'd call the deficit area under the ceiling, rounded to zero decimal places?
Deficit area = -48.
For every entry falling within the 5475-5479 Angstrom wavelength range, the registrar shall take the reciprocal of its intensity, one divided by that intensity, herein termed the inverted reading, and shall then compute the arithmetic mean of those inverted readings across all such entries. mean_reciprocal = 0.0547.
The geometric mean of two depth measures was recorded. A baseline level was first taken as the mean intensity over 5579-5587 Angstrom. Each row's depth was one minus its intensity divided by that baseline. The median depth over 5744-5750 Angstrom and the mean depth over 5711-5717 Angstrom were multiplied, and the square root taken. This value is 0.11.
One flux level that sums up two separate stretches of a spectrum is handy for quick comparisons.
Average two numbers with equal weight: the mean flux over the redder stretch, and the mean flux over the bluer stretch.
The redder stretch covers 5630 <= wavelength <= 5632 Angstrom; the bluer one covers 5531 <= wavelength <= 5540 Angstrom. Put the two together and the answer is 20.0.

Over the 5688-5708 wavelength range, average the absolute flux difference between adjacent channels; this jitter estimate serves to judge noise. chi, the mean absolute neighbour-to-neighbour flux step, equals 0.204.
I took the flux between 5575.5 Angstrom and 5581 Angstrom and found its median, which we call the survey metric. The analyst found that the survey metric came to 19.3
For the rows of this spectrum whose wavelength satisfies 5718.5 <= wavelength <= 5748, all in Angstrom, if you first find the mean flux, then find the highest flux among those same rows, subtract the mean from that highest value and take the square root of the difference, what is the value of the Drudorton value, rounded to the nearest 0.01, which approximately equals 1.00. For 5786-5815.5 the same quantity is 0.78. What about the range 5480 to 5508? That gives 0.91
